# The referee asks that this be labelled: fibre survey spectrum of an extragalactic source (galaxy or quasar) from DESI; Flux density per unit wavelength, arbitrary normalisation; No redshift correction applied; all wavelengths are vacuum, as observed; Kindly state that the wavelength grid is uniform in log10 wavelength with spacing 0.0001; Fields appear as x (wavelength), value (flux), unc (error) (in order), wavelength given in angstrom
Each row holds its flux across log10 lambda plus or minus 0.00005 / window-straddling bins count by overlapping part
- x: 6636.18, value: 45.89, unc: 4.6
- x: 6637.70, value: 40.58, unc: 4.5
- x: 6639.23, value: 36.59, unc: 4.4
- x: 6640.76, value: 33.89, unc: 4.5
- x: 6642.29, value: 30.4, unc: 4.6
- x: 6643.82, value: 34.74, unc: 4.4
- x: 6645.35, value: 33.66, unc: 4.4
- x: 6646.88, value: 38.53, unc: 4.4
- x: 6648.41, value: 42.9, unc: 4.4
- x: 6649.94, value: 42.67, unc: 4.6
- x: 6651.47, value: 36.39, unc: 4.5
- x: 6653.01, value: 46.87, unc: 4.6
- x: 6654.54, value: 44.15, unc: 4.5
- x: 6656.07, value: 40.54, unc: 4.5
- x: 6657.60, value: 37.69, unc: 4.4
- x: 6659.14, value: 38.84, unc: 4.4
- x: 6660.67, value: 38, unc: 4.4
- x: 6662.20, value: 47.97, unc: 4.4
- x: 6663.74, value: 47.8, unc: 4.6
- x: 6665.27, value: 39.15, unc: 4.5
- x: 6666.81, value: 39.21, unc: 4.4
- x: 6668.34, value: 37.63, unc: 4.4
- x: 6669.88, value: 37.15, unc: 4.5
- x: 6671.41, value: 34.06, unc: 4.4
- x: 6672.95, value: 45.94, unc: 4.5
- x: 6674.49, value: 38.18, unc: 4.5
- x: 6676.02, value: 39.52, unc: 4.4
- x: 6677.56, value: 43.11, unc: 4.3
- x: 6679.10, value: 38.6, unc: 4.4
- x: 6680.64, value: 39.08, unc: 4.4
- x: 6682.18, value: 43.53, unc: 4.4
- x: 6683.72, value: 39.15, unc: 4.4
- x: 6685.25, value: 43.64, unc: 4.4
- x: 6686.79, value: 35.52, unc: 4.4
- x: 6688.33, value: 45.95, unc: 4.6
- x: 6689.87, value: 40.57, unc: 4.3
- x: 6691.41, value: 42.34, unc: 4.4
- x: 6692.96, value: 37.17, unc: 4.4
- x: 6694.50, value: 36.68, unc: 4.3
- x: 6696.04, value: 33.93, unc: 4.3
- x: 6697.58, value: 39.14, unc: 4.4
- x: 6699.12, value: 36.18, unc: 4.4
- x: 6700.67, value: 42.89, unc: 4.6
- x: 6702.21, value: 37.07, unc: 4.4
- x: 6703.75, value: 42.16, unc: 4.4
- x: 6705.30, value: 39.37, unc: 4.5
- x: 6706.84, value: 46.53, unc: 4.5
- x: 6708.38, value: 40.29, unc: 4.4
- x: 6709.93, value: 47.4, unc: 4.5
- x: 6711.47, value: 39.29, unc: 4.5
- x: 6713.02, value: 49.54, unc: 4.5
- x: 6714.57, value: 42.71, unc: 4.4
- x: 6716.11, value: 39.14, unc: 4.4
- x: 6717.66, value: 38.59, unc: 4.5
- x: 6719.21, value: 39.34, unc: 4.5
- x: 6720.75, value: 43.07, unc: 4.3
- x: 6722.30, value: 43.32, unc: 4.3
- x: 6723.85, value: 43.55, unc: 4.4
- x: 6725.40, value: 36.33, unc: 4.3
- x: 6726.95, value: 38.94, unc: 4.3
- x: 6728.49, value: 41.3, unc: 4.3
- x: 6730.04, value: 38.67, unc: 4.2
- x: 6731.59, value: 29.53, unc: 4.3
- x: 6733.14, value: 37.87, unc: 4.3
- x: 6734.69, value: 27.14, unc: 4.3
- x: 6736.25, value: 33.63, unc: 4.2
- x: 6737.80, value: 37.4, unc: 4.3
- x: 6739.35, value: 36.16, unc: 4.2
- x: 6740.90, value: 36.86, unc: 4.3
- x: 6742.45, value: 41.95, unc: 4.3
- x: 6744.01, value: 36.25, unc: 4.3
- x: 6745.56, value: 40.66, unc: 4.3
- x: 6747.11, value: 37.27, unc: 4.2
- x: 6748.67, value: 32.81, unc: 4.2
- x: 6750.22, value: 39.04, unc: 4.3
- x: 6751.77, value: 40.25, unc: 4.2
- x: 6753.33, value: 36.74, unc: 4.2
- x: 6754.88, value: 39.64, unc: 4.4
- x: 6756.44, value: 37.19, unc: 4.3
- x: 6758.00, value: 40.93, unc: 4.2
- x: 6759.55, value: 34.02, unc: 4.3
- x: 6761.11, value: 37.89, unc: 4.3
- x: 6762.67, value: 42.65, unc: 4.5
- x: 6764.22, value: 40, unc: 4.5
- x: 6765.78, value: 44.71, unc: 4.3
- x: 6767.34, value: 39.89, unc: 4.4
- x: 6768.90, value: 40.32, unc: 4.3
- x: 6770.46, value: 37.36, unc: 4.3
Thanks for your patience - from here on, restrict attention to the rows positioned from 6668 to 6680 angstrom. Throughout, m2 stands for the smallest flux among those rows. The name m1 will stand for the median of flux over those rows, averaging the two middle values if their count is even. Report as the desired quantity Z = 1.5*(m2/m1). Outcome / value 1.33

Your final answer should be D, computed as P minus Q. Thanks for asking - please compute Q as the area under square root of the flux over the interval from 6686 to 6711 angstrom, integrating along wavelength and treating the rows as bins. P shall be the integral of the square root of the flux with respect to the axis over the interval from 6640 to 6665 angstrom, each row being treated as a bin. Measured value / -1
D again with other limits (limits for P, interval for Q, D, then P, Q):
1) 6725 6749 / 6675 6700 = -12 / 145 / 157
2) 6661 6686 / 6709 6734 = 1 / 160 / 159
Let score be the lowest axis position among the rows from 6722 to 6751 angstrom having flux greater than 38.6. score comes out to 6722.30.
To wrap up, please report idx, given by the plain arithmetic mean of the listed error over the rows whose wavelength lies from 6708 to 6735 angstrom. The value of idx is 4.37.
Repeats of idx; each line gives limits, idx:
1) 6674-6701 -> 4.41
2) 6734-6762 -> 4.27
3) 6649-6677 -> 4.47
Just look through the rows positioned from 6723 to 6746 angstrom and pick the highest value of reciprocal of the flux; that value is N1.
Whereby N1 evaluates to 0.037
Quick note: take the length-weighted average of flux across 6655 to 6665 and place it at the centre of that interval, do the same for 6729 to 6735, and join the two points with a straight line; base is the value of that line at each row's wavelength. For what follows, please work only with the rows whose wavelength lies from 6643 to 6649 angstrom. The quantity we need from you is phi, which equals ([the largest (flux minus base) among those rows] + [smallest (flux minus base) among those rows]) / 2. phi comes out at -4.9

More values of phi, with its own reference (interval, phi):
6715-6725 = 5.7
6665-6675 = -0.5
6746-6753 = 4.3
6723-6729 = 5.0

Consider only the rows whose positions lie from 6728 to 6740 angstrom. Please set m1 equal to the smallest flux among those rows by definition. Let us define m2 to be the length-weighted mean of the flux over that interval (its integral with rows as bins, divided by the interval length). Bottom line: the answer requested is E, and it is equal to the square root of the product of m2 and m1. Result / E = 30.8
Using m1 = 27.14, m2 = 35.0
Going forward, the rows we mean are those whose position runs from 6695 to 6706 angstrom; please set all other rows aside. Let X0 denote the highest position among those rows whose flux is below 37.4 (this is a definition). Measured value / 6702.21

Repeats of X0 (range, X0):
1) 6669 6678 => 6671.41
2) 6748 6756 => 6753.33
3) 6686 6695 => 6694.50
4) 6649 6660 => 6651.47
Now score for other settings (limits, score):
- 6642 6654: 6648.41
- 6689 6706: 6689.87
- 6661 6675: 6662.20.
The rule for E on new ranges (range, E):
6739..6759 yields 35.4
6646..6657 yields 38.9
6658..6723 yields 37.1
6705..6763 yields 32.5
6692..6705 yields 36.0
